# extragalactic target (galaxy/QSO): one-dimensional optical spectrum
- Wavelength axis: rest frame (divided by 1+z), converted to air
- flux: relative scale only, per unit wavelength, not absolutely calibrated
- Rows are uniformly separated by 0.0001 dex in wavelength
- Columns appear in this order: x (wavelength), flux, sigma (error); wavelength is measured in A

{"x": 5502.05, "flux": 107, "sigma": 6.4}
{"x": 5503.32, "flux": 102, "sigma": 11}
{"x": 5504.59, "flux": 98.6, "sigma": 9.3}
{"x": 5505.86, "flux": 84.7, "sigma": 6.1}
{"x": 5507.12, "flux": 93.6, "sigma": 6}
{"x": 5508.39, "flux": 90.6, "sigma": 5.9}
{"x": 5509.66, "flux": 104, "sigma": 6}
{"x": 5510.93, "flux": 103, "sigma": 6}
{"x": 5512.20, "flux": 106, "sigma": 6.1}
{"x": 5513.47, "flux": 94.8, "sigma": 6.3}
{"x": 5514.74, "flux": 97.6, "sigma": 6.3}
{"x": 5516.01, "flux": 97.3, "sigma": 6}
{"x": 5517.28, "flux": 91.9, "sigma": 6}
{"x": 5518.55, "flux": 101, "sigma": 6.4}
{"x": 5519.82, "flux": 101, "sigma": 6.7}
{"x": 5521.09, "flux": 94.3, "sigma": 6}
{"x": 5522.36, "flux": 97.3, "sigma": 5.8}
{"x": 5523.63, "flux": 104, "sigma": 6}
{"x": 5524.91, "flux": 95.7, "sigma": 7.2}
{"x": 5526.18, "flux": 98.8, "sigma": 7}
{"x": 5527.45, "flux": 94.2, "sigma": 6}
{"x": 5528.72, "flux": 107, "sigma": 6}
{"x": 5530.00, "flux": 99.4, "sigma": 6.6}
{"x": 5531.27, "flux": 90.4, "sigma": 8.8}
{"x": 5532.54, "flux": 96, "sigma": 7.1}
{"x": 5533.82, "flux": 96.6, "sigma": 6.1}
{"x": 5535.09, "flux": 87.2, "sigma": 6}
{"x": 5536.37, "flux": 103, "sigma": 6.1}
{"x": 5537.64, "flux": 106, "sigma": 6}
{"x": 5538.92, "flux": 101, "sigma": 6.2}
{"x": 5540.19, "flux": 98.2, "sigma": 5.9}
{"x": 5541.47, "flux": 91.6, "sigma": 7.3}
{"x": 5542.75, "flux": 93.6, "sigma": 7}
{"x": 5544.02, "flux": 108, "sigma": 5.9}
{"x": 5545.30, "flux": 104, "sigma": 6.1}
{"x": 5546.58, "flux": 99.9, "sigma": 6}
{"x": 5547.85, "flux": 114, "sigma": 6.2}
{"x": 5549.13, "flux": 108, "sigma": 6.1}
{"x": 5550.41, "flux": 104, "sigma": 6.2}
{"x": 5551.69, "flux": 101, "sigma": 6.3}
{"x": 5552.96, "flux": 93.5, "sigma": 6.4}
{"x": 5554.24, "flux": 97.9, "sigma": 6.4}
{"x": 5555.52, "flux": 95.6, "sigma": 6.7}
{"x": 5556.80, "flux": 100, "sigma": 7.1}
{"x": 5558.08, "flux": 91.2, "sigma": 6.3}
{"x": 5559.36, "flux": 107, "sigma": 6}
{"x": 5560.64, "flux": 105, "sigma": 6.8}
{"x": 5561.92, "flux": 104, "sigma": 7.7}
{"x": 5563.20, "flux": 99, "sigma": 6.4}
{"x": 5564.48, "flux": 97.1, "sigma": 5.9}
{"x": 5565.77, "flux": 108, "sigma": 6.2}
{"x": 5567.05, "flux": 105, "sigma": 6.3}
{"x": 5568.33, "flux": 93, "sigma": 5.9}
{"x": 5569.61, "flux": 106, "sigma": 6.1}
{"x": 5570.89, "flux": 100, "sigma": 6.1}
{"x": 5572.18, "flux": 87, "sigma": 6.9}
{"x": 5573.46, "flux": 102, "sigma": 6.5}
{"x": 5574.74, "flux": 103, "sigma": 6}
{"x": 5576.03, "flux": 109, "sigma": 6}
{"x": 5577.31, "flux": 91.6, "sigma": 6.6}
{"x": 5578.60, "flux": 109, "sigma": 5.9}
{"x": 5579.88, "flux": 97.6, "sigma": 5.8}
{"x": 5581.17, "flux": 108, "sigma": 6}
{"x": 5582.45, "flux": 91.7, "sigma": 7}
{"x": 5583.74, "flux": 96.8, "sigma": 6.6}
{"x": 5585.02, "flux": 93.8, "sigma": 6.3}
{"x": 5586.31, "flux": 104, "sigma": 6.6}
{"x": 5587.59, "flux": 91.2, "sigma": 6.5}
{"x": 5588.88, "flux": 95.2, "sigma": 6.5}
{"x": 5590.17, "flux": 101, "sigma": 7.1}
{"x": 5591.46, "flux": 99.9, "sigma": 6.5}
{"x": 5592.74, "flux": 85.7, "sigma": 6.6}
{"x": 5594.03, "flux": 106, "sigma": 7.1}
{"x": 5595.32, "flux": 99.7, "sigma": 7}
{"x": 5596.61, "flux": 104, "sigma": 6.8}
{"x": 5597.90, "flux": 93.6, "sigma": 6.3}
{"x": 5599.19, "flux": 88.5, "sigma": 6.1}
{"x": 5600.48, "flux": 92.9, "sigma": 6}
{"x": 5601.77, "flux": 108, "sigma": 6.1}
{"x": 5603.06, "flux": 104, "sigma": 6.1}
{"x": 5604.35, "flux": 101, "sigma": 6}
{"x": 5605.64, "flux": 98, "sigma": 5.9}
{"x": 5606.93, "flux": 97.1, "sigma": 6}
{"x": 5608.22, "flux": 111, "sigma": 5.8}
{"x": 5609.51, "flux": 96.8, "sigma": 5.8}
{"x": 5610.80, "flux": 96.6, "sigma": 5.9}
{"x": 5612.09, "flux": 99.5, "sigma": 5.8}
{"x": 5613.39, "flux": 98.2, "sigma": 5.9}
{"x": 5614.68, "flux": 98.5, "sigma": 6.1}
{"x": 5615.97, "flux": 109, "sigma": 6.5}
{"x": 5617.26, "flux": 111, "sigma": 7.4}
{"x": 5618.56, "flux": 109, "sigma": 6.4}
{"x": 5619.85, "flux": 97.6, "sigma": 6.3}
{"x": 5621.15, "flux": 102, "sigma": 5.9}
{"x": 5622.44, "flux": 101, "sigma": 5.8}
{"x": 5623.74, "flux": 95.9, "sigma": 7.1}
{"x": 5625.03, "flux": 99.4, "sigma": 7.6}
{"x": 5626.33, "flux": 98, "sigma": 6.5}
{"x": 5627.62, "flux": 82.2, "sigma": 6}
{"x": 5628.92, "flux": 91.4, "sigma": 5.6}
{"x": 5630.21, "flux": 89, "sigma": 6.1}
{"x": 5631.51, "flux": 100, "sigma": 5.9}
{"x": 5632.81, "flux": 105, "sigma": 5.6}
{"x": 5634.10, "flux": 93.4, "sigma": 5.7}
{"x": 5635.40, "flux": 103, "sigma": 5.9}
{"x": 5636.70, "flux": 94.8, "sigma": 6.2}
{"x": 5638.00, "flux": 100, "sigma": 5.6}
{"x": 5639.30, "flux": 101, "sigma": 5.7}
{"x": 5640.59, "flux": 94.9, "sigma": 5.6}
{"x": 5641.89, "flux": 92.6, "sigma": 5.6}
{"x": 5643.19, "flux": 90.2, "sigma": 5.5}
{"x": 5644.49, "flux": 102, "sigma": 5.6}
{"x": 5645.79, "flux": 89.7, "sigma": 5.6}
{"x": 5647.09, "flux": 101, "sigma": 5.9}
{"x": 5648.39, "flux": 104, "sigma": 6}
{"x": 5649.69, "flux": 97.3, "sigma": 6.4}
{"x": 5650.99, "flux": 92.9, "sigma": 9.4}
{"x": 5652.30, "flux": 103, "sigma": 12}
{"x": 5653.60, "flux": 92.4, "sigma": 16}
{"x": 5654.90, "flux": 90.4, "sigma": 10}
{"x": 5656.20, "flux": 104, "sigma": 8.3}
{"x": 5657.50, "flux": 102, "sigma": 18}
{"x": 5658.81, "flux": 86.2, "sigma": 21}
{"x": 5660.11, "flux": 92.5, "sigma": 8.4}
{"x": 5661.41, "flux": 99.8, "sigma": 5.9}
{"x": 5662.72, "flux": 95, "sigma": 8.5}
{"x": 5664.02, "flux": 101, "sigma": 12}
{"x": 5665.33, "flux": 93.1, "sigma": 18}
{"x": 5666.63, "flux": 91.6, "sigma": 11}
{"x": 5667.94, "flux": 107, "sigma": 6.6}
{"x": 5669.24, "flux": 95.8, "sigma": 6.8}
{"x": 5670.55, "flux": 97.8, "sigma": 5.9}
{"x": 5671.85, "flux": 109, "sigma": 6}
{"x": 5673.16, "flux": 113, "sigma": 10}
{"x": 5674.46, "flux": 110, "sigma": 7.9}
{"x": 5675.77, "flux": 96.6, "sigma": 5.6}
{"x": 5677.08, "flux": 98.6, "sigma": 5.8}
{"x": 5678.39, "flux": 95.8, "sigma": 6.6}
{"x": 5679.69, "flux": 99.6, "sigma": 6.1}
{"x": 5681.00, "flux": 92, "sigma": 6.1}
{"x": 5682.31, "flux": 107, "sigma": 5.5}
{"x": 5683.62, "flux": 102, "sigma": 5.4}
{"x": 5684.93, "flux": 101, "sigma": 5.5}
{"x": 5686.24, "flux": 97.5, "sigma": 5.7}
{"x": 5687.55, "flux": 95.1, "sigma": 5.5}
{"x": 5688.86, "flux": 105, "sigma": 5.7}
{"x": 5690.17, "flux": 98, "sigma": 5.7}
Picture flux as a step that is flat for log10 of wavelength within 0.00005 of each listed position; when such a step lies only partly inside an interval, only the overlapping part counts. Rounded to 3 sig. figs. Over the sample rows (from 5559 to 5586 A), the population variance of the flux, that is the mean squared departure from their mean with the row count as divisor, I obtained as 41.3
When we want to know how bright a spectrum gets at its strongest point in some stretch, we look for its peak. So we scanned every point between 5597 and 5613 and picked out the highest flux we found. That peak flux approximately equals 111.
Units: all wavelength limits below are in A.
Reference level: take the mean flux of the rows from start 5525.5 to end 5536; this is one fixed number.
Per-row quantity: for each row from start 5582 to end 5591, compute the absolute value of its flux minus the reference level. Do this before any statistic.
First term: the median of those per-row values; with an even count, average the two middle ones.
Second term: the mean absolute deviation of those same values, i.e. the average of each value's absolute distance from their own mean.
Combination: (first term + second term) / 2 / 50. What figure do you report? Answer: 0.066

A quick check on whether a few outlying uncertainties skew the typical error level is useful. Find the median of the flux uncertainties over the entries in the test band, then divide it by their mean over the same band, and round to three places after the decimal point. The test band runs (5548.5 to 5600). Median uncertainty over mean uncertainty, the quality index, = 0.994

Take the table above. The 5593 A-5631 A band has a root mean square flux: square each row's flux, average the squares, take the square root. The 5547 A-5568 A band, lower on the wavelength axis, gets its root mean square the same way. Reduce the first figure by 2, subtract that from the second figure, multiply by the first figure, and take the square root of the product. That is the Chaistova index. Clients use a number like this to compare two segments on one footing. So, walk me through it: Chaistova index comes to 21.3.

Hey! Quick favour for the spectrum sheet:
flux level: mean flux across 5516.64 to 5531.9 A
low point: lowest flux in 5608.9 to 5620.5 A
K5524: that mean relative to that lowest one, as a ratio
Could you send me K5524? 1.01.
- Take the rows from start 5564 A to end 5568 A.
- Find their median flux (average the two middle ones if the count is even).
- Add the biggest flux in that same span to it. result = 213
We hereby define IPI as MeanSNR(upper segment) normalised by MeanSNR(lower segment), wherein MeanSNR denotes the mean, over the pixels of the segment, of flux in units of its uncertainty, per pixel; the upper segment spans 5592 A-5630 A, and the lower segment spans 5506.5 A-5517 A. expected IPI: 0.98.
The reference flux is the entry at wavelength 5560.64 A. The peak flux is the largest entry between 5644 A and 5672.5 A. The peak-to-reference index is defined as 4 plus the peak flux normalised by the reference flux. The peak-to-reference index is 5.04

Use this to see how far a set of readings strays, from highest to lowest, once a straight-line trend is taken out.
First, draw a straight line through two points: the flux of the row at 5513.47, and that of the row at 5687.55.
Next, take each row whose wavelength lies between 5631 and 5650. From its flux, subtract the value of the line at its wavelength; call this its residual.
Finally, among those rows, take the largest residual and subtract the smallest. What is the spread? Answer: 15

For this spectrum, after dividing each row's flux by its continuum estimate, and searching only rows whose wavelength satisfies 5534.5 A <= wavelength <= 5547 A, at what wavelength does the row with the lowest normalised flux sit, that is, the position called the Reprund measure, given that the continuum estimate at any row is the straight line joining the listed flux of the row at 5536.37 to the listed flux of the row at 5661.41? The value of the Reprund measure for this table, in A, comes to 5535.09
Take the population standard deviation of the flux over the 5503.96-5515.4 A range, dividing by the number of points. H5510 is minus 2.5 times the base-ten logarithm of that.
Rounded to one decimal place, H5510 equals -2.0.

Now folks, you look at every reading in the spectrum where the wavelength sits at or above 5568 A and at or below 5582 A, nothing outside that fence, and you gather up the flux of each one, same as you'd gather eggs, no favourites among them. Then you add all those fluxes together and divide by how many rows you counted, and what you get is 101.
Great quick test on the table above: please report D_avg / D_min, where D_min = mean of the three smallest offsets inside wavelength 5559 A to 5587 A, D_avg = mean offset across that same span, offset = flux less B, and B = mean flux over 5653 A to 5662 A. -1.0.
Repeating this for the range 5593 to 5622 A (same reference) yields -1.5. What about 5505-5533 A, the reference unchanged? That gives -0.3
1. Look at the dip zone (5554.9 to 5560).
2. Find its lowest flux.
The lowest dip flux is 91.2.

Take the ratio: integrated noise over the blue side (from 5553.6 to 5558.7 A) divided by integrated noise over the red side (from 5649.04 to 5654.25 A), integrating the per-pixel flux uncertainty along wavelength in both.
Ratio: 0.59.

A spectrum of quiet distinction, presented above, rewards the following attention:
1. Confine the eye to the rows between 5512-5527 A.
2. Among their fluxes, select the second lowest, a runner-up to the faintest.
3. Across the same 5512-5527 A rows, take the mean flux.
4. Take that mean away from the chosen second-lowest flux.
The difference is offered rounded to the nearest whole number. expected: -4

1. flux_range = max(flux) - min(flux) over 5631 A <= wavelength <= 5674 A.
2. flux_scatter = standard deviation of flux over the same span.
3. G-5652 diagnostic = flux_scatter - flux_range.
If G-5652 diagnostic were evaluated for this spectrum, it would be -21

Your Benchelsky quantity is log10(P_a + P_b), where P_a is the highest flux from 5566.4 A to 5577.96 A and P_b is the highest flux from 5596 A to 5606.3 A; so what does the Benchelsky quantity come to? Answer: 2.34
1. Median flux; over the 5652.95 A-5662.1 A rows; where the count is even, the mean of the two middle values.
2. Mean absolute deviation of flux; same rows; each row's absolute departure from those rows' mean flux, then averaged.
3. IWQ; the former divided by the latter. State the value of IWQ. 16.3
